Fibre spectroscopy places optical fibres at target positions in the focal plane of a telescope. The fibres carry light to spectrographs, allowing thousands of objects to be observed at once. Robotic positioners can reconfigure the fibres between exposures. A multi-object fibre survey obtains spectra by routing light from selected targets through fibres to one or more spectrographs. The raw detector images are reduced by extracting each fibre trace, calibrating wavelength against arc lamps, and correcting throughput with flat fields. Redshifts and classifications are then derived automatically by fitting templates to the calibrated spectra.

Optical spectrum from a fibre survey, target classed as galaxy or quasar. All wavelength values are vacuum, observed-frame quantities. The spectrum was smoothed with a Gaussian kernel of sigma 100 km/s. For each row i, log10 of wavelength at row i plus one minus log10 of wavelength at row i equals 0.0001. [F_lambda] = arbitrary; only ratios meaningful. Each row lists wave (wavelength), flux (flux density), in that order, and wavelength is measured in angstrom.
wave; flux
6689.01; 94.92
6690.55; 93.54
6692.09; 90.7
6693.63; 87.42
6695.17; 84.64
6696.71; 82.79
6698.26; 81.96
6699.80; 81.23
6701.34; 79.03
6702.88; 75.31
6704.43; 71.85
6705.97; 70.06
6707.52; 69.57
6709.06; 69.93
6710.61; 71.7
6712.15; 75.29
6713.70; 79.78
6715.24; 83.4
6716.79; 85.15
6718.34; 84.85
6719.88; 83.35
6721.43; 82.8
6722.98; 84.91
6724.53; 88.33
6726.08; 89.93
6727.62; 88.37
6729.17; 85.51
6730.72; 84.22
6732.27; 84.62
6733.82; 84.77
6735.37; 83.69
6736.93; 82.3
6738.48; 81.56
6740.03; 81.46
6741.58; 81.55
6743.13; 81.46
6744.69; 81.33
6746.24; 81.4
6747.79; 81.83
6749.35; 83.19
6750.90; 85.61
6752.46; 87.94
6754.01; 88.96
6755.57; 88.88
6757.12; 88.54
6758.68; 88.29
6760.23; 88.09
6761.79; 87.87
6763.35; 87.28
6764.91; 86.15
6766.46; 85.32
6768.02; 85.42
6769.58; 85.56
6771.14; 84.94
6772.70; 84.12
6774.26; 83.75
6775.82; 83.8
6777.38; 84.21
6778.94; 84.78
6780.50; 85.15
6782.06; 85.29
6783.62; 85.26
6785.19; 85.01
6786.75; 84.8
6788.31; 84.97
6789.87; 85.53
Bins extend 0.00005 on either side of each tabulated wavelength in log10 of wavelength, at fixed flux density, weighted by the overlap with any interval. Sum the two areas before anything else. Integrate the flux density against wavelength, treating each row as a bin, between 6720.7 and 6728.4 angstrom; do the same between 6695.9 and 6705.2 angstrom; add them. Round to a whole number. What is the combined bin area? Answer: 1401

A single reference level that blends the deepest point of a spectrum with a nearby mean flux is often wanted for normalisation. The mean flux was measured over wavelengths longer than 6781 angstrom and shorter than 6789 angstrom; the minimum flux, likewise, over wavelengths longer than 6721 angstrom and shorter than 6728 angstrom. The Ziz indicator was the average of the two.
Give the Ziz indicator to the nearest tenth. 83.9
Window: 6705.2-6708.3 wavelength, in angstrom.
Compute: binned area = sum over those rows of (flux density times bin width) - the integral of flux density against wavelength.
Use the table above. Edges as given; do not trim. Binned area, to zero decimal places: 216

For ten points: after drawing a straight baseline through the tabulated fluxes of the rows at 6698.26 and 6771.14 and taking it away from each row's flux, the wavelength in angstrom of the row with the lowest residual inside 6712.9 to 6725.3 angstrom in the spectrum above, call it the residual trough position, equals 6713.70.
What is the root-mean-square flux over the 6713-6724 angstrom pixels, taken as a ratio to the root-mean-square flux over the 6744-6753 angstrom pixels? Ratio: 1.00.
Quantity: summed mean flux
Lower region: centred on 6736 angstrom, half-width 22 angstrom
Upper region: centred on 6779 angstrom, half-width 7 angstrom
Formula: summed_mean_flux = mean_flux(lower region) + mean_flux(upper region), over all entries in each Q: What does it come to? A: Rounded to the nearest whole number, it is 169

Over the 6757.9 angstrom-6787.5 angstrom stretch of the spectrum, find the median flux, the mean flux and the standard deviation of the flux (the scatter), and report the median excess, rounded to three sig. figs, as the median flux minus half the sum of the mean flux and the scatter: 41.8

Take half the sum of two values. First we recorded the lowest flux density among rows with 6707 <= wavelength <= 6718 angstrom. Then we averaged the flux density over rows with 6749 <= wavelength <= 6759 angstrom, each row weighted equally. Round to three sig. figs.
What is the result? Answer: 78.5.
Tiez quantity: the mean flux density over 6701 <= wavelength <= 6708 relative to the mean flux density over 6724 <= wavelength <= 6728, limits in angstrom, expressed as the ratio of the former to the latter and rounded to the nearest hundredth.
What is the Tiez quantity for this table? 0.82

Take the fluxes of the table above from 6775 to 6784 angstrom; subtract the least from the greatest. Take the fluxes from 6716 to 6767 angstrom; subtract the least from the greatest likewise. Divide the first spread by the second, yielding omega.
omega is 0.17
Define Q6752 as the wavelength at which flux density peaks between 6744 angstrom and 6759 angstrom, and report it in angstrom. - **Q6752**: 6754.01 angstrom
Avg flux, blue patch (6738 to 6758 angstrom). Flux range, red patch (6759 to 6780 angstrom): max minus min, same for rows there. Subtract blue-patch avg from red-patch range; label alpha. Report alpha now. -80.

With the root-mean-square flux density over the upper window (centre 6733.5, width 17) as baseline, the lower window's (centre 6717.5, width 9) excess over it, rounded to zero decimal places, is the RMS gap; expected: -1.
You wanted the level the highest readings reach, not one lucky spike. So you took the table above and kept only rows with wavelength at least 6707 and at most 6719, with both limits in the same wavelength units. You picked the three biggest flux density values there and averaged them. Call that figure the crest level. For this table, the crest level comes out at 84.5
